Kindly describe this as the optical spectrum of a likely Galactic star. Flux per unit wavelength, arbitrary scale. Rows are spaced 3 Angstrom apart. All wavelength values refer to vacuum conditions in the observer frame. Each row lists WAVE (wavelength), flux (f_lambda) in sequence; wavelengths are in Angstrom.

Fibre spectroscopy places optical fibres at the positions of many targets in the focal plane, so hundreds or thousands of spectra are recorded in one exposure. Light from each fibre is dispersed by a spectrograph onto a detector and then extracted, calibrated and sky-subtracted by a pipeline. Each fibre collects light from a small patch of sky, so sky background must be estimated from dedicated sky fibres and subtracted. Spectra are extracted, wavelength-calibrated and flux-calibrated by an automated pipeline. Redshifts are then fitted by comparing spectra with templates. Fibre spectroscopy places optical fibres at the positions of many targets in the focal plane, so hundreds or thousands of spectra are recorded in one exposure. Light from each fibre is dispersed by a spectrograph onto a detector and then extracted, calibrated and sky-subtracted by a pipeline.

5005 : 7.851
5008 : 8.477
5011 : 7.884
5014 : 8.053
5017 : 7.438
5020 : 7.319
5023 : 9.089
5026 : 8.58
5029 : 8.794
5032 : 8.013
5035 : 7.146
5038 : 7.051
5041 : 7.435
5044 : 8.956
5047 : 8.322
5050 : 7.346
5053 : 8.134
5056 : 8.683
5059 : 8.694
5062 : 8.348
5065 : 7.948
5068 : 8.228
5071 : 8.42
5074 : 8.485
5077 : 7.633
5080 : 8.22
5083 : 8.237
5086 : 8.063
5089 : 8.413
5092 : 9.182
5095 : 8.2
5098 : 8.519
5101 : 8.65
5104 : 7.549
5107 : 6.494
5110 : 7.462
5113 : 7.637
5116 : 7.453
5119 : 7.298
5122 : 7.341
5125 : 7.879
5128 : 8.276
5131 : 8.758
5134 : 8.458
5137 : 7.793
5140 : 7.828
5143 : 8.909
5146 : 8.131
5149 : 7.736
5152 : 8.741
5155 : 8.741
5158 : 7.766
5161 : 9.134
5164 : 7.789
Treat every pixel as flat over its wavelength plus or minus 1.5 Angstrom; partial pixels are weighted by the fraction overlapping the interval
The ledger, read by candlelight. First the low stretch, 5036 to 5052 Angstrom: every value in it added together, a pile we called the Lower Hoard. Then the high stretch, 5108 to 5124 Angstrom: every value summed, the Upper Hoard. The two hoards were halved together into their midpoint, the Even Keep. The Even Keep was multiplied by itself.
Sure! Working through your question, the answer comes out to 1455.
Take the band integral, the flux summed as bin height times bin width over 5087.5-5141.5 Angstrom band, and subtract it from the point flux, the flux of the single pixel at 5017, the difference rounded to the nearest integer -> -422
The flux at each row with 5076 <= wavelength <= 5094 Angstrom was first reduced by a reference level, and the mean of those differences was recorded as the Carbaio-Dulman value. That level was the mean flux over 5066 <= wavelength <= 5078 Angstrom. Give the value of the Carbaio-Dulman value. 0.10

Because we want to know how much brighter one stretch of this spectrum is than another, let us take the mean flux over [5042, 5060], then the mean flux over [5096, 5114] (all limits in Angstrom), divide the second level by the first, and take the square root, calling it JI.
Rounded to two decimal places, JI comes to 0.96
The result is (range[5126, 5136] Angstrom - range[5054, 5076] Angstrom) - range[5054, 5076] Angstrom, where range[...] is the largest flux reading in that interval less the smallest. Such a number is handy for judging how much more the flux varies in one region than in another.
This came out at -1.0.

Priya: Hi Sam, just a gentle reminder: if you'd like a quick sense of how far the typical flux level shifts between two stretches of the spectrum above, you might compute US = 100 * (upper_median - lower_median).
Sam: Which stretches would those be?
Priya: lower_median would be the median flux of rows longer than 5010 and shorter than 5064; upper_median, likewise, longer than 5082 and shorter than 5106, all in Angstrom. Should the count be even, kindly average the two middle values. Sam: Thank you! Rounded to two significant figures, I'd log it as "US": 23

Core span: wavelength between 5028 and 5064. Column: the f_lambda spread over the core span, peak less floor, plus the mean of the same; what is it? 10.0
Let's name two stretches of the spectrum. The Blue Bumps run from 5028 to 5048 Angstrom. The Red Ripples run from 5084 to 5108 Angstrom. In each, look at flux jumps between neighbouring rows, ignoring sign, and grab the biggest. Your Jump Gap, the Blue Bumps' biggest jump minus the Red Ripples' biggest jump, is 0.42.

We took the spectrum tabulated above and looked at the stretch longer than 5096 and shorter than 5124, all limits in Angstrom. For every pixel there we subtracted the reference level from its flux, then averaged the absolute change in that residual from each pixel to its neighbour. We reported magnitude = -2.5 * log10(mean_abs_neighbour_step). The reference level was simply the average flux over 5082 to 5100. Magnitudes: 0.80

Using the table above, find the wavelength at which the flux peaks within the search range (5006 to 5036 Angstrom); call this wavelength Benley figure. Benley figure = 5023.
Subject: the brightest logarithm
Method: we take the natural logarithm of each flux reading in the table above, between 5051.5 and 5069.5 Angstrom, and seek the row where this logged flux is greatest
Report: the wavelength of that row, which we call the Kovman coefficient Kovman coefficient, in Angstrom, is 5059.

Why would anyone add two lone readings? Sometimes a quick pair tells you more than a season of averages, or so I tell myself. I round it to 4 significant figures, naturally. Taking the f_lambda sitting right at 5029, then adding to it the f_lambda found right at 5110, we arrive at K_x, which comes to 16.26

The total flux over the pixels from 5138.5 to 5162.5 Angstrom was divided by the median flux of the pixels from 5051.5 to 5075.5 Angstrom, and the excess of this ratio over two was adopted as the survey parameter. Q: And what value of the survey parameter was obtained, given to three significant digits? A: 5.99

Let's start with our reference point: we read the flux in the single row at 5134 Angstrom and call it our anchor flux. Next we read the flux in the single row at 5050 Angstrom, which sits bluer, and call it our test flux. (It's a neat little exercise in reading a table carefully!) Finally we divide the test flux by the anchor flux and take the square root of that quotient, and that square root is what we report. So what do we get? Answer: 0.93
